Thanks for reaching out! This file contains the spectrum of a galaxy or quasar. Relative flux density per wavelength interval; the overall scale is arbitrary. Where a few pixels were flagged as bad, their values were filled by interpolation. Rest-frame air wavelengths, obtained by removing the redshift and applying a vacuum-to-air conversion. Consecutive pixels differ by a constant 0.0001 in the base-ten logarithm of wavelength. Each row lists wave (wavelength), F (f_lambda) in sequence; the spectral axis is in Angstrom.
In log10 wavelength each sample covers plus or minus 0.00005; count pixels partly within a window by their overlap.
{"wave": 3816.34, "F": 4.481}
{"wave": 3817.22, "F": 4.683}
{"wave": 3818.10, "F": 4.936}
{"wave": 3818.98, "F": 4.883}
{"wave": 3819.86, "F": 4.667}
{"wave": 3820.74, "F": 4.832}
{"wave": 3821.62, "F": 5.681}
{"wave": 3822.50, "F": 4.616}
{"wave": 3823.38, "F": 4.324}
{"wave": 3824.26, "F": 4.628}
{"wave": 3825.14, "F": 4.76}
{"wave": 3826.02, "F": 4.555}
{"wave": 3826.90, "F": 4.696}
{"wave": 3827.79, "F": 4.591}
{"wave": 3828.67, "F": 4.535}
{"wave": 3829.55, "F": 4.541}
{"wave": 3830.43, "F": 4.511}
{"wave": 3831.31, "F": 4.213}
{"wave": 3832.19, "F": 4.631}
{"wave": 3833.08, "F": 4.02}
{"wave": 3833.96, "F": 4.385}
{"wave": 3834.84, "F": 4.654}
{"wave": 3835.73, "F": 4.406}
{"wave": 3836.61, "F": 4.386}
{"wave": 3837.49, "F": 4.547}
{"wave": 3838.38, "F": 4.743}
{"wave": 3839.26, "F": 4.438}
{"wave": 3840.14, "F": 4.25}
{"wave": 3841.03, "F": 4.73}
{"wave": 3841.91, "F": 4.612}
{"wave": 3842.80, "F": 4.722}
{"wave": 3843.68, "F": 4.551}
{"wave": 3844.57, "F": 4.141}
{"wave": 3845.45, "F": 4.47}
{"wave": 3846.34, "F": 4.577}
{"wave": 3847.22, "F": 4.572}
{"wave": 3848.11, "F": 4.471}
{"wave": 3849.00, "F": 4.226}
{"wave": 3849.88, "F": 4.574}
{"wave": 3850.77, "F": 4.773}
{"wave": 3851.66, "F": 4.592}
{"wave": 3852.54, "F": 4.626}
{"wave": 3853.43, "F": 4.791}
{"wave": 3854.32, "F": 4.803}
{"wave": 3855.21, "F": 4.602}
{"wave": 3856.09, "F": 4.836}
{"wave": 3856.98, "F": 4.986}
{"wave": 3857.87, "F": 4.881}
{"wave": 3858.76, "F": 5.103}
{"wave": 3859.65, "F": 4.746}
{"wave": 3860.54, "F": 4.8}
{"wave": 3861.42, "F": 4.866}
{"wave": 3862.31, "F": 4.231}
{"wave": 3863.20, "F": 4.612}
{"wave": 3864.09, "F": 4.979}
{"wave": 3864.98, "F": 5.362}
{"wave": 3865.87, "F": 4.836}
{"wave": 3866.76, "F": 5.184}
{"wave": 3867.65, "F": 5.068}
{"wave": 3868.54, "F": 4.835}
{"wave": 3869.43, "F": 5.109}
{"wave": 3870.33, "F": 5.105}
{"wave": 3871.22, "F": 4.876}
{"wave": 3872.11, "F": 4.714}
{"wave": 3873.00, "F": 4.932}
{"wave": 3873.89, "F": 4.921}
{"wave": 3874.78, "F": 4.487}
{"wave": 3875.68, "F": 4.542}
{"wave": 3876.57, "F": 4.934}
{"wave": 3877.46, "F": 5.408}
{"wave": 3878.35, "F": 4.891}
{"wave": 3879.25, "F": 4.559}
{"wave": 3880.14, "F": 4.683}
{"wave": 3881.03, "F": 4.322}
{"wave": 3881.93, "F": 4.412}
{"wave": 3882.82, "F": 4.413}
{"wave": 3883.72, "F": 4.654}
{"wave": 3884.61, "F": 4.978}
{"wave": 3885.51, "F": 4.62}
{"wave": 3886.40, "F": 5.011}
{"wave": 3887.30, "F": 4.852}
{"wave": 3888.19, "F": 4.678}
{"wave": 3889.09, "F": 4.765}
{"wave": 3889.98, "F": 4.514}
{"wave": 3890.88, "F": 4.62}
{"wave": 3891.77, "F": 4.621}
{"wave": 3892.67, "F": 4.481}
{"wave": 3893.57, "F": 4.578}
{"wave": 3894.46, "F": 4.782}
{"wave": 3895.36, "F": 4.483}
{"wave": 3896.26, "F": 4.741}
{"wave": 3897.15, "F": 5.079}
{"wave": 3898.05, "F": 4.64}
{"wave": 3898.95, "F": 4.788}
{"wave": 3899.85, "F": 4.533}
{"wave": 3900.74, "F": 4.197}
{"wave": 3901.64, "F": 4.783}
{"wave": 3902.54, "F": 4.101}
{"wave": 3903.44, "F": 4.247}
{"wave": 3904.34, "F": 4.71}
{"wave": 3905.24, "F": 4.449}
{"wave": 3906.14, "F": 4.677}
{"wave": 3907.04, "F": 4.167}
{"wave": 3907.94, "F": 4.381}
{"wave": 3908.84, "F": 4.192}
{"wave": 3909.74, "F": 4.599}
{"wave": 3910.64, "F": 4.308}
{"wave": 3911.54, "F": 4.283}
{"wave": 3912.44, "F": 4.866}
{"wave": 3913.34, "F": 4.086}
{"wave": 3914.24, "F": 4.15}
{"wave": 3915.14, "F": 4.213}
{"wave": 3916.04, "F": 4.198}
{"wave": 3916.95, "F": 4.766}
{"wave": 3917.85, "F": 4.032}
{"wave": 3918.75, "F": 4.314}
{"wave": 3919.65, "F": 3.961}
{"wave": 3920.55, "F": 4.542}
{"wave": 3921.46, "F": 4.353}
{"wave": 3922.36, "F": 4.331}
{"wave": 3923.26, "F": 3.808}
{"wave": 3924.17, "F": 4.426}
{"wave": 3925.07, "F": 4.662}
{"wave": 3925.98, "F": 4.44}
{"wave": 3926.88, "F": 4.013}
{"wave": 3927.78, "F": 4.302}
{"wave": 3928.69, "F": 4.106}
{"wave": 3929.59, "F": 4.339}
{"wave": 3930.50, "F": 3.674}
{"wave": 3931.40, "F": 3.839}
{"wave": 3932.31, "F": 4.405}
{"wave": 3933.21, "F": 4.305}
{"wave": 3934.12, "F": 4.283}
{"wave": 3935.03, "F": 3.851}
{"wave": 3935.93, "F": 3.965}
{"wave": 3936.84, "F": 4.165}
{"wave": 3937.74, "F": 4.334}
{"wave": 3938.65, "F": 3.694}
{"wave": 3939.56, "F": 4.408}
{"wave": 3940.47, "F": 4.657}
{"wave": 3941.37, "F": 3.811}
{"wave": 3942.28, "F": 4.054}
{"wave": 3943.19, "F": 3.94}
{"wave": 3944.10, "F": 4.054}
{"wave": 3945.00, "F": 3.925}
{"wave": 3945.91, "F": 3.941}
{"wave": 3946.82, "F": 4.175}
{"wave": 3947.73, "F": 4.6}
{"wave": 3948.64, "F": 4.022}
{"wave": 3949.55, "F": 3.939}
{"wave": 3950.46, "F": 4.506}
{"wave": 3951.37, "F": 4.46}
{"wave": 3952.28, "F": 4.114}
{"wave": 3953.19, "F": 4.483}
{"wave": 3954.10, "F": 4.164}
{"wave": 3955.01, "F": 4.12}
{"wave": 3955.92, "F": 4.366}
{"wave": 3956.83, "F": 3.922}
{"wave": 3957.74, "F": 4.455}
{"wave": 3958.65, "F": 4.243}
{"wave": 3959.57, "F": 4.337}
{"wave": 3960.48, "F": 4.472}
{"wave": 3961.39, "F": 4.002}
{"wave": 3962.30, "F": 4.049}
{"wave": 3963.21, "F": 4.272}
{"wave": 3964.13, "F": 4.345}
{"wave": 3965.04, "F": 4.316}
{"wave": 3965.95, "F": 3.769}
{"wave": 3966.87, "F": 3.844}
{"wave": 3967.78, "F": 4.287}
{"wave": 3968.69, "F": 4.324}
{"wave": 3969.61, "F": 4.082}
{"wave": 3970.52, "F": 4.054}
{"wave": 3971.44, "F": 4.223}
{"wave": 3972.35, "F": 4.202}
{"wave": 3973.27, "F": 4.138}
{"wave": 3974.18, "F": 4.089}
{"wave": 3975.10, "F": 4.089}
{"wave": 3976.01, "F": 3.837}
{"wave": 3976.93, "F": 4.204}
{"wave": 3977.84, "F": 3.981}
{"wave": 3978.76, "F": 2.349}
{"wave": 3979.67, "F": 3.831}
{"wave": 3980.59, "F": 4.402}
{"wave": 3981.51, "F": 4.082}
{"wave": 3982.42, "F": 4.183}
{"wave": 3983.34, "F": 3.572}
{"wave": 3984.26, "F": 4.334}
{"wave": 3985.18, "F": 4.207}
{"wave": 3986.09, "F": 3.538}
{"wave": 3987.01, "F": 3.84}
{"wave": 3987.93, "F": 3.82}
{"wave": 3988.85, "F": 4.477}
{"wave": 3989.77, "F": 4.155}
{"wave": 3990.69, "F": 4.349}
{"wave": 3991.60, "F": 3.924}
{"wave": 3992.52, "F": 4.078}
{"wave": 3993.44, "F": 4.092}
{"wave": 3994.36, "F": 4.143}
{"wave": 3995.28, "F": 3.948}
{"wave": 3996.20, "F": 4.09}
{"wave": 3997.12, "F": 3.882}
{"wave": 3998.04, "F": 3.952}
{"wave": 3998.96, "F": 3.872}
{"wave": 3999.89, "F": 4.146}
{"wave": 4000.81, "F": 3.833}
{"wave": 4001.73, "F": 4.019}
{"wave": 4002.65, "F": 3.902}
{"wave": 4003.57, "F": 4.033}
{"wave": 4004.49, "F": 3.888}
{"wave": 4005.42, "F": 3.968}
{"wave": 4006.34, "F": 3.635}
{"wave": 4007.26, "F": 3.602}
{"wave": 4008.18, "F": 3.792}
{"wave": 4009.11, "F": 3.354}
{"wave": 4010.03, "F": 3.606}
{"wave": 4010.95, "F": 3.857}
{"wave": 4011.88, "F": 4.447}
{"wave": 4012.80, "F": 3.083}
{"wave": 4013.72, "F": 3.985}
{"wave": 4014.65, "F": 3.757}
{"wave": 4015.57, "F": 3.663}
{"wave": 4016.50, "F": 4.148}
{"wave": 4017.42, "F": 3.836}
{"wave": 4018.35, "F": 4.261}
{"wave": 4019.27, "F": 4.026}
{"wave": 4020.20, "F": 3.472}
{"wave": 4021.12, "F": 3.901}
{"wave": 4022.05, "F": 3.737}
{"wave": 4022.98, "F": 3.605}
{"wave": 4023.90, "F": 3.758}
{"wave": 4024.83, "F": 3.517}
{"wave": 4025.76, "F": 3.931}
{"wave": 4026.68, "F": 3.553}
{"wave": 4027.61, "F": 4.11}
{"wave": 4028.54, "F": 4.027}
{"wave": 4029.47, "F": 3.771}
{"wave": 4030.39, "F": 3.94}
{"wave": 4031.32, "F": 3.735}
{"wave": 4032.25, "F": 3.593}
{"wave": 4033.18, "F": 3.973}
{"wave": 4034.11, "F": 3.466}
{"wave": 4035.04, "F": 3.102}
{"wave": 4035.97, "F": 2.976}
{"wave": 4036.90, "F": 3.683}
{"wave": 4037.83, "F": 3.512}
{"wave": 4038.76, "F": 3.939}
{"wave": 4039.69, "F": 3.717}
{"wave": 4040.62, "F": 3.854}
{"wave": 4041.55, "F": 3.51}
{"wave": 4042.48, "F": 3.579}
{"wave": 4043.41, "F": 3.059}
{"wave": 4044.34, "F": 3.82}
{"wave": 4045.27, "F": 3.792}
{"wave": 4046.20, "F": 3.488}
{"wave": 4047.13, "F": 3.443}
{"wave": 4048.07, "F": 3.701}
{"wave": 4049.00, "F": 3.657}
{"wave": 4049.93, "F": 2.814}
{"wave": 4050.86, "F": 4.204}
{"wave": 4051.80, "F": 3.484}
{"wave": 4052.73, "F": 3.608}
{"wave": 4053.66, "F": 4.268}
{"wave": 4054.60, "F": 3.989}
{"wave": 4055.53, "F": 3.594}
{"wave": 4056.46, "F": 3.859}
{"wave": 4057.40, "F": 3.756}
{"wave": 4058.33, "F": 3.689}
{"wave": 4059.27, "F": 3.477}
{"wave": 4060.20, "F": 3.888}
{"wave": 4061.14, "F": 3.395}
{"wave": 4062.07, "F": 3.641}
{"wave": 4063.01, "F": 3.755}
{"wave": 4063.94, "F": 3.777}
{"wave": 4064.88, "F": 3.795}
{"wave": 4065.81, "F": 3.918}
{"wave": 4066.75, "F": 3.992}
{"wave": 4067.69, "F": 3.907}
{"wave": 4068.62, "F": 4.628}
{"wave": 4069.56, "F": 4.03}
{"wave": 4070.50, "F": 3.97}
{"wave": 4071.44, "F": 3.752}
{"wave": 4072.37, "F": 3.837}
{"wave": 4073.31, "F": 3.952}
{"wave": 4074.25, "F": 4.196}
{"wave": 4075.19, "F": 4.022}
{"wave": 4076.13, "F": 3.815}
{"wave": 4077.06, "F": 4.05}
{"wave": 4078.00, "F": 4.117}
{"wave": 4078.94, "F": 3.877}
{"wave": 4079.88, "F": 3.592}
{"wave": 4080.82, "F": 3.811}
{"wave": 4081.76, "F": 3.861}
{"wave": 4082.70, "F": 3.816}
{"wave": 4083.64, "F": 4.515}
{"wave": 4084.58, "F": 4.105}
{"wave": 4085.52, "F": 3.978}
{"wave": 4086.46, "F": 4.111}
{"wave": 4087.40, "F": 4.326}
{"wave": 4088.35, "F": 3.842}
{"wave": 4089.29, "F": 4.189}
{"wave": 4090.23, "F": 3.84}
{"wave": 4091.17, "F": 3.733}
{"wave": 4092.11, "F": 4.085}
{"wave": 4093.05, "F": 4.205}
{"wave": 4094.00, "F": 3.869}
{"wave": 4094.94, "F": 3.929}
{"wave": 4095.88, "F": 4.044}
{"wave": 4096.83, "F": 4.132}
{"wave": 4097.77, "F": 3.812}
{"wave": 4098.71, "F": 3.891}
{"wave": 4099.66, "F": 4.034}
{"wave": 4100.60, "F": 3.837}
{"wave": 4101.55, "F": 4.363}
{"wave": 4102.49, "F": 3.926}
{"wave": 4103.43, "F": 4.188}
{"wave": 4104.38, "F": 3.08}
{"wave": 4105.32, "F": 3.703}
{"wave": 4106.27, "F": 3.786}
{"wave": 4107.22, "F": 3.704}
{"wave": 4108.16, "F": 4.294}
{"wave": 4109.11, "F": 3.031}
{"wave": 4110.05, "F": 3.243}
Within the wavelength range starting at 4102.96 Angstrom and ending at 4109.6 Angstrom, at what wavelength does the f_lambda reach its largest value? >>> 4108.16 Angstrom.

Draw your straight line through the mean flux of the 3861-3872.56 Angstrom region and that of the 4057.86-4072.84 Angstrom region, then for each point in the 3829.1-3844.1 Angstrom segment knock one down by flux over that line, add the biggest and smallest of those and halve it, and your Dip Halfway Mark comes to 0.14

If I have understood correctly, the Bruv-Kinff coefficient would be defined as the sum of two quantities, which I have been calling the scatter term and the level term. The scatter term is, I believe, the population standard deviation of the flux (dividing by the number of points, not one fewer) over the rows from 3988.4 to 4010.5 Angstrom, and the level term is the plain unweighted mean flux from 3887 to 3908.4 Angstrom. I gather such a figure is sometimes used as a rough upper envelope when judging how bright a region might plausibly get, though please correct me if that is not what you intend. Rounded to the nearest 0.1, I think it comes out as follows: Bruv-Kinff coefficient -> 4.8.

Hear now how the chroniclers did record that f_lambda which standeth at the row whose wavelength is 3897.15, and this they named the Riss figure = 5.079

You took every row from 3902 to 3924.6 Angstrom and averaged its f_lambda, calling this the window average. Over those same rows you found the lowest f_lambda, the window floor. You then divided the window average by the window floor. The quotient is 1.14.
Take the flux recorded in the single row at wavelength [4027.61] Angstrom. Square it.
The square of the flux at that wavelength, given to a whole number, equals 17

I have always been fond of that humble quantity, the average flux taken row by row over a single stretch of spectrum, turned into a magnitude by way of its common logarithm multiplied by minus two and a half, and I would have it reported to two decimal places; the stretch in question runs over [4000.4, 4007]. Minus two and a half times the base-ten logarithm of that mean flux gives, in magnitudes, -1.48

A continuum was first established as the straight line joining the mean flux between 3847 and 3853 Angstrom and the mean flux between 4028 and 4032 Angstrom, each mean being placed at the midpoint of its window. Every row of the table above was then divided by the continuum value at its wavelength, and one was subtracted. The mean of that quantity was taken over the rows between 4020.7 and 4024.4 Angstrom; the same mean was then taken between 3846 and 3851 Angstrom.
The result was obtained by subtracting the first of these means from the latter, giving 0.03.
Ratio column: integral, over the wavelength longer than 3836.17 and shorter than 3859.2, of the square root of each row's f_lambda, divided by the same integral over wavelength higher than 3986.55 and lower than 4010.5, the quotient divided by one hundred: 0.0104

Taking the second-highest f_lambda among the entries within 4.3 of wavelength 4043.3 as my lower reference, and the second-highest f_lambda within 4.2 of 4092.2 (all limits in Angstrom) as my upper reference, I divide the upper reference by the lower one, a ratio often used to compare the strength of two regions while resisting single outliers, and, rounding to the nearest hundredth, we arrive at 1.10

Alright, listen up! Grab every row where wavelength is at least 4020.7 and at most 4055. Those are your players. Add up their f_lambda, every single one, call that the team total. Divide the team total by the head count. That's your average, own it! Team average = 3.67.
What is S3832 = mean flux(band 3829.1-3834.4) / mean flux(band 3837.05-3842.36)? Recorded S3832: 0.96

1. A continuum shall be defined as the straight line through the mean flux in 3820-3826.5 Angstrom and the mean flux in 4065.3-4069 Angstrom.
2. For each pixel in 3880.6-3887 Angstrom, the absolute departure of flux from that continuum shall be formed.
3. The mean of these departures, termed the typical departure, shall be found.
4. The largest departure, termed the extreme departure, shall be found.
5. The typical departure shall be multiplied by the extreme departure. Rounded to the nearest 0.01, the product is 0.09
